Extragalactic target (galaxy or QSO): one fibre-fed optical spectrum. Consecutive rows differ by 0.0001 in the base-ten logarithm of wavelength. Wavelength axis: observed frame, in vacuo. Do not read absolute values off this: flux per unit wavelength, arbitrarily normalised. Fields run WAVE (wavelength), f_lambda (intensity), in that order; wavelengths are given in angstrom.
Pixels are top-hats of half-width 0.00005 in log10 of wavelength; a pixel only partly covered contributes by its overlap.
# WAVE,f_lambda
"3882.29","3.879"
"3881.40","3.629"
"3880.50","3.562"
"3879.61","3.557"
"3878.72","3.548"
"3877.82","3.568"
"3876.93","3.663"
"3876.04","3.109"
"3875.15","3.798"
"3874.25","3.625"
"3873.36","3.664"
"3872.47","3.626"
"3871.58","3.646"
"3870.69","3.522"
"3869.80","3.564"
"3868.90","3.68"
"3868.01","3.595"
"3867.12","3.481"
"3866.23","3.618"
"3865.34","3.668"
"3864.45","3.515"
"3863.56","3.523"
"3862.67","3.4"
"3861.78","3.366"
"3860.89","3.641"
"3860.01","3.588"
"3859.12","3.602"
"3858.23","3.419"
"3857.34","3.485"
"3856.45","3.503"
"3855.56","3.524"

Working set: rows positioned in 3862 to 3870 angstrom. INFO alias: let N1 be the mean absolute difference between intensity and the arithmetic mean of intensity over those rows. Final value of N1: 0.07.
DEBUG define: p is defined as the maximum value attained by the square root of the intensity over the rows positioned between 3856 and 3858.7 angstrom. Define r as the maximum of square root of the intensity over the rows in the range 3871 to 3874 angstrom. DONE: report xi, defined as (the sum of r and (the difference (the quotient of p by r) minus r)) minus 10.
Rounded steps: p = 1.87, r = 1.91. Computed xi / -9.02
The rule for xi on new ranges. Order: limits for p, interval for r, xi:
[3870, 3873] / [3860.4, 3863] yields -9.00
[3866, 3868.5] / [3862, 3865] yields -8.99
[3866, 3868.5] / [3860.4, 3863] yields -9.00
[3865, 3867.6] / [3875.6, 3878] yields -9.00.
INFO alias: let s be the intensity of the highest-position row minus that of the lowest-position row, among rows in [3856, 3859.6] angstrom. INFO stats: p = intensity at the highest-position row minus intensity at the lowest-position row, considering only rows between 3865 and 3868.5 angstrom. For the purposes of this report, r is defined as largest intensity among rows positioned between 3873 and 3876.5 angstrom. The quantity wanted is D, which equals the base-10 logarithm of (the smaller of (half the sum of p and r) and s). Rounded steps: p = -0.07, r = 3.798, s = 0.099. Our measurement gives -1.00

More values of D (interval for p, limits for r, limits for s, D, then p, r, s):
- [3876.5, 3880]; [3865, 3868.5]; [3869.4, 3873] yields -1.21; -0.11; 3.668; 0.062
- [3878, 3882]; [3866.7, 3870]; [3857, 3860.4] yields -0.99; 0.08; 3.68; 0.103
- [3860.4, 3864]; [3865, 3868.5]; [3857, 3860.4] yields -0.99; -0.12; 3.668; 0.103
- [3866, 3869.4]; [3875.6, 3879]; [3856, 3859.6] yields -1.00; 0.06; 3.663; 0.099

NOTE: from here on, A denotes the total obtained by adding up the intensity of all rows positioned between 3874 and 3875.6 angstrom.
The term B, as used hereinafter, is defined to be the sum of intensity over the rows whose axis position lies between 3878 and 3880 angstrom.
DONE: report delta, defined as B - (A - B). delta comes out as 6.8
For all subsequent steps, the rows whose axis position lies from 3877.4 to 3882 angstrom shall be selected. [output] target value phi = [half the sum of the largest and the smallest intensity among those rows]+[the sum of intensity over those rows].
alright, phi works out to 21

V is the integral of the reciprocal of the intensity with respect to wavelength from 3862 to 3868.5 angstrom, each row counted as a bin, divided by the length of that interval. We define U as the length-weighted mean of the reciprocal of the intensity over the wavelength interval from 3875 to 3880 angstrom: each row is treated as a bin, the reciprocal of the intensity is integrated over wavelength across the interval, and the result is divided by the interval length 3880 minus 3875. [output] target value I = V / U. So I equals 0.99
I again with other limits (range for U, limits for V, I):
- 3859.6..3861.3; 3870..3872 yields 1.01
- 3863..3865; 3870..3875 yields 0.97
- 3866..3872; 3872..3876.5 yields 1.01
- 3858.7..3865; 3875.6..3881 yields 1.01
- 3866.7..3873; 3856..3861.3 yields 1.01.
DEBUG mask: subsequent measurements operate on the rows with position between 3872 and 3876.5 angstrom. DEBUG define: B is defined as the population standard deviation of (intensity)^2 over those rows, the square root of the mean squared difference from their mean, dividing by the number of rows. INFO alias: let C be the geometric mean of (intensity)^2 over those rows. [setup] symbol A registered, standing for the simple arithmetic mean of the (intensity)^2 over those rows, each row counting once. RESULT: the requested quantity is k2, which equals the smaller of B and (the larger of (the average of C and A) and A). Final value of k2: 1.6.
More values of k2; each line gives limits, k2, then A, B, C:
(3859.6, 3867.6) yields 0.7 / 12.5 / 0.70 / 12.5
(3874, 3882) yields 1.2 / 12.7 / 1.21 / 12.7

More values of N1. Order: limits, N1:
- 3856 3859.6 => 0.05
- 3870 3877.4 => 0.13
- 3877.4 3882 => 0.02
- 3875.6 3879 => 0.18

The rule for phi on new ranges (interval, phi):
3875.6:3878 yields 14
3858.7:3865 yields 28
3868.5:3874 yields 25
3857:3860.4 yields 18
